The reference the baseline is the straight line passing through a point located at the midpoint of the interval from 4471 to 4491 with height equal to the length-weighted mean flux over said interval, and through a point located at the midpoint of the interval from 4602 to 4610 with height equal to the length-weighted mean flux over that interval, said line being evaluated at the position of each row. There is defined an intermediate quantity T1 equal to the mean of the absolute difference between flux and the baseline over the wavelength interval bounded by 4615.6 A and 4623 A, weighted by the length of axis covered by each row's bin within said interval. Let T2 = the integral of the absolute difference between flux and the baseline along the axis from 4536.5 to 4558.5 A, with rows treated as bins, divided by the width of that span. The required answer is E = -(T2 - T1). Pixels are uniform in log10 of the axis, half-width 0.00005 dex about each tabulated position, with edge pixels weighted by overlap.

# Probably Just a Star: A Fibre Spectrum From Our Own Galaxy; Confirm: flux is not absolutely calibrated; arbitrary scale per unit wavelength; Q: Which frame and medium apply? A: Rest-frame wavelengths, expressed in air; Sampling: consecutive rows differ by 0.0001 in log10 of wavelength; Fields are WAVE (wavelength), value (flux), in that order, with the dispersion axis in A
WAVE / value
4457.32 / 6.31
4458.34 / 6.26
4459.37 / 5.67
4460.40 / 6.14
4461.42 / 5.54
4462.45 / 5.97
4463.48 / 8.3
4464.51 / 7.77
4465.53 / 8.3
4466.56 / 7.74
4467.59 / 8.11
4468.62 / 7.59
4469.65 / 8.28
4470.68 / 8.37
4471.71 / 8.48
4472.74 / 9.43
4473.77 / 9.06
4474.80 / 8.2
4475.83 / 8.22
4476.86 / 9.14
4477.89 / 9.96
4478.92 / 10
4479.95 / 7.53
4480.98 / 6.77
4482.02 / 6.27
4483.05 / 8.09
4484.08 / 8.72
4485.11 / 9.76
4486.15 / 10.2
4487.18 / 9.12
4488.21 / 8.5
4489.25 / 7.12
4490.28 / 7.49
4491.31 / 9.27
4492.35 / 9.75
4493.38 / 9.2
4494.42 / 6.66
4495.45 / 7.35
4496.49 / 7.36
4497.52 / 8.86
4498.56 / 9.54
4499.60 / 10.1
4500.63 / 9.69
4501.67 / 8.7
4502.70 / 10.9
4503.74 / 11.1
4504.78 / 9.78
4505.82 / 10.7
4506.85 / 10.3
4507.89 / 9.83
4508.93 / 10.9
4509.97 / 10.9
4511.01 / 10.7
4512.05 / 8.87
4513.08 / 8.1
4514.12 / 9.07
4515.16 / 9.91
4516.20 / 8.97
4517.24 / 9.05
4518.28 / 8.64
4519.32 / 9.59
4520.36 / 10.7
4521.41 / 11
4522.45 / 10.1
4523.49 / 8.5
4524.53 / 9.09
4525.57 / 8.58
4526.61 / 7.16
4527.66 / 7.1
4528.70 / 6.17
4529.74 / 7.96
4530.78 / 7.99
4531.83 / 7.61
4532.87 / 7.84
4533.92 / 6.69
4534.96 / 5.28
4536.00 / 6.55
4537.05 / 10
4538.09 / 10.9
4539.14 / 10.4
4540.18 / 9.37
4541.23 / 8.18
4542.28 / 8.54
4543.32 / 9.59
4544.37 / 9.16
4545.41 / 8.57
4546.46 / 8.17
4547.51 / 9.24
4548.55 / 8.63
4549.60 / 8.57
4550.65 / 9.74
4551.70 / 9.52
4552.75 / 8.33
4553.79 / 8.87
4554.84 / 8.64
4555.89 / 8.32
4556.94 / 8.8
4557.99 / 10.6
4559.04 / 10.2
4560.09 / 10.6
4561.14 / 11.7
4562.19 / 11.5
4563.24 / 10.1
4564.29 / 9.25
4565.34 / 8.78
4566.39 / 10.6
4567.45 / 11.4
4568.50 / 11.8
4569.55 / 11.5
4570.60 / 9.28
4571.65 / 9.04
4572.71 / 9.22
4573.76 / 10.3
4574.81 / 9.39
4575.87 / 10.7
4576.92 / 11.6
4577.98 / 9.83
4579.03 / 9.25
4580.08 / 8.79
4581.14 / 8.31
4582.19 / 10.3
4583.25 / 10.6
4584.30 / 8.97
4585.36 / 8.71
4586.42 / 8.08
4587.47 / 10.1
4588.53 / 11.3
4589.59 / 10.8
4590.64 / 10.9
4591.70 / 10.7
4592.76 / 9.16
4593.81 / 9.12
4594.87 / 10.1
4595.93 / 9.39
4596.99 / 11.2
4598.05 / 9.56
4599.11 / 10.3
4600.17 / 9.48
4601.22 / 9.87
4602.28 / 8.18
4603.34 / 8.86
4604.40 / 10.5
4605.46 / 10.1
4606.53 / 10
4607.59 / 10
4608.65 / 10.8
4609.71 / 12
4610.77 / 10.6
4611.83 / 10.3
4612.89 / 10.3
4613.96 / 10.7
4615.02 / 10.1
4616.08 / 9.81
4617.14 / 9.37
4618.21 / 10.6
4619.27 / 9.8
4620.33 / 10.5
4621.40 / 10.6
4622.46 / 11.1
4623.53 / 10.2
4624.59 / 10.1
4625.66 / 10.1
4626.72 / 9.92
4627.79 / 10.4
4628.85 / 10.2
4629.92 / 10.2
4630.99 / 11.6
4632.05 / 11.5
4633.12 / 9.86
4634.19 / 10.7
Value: -0.23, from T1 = 0.50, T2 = 0.7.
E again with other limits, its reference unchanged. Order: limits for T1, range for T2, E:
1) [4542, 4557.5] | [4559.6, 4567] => -0.52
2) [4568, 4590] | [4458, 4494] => -0.02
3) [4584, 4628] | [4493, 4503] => -0.45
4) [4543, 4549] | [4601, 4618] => -0.03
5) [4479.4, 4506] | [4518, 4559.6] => 0.01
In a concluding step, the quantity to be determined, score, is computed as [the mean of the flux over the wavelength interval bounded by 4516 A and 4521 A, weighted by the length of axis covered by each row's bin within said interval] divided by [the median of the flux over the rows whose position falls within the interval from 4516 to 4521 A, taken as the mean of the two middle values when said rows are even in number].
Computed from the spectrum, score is 1.04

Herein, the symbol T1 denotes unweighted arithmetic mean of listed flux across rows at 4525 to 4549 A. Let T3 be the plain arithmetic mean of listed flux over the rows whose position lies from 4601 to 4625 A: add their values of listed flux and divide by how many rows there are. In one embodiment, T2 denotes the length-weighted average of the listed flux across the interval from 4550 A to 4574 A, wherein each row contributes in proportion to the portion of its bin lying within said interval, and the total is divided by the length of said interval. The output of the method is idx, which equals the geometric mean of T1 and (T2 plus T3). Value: 12.9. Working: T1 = 8.2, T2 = 9.9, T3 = 10.2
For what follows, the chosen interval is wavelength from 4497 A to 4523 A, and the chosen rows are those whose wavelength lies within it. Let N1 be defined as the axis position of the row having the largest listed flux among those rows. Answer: 4503.74 A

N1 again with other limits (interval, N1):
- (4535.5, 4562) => 4561.14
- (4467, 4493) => 4486.15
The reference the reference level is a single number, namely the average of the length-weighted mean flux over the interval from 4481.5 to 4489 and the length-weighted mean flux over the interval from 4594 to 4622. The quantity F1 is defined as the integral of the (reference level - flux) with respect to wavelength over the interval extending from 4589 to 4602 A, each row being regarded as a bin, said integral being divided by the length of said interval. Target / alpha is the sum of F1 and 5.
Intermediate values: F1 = -0.7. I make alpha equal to 4.3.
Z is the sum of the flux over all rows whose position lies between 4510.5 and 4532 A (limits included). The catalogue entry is 185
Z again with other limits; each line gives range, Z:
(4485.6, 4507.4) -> 192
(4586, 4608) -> 208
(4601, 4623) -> 214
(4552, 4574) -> 209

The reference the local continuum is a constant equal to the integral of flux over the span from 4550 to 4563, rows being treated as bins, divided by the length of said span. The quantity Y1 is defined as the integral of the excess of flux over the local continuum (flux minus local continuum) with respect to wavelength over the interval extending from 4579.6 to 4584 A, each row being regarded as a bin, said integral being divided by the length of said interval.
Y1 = -0.25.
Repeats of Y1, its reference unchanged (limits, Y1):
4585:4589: -0.17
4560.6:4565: 0.83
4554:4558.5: -0.66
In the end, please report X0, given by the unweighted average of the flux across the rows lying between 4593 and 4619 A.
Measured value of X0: 10.1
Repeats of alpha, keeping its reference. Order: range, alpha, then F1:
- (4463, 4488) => 5.9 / 0.9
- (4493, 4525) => 4.9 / -0.1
